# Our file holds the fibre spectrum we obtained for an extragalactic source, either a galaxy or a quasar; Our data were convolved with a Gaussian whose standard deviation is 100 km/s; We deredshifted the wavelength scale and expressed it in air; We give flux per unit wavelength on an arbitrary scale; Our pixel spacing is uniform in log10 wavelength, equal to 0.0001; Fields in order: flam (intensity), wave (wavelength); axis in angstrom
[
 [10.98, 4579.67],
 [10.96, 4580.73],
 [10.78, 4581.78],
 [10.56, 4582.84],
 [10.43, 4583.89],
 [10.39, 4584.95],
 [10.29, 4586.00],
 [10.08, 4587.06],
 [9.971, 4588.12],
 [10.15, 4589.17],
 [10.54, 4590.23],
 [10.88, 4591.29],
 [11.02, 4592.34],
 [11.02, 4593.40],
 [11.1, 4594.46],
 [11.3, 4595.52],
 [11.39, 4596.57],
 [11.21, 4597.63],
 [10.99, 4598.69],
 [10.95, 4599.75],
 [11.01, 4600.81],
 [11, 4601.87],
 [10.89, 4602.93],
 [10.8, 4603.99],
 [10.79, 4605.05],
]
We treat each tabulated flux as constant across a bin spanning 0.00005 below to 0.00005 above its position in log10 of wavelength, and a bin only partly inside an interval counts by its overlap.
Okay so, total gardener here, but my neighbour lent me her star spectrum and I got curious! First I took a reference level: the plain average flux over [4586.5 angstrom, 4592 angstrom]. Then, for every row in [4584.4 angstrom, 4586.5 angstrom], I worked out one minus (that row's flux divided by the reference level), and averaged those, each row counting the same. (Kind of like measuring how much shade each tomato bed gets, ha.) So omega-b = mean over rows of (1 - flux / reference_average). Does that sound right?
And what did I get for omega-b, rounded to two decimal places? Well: 0.00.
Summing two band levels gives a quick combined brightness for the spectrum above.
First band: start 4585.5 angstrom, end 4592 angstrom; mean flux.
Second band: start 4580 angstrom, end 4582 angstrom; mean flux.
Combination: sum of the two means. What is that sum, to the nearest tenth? 21.2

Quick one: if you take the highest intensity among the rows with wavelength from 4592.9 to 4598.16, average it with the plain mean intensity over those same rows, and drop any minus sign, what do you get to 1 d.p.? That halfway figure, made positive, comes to 11.3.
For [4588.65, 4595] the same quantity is 10.9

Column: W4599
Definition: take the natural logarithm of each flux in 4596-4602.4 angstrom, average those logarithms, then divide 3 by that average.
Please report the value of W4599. 1.25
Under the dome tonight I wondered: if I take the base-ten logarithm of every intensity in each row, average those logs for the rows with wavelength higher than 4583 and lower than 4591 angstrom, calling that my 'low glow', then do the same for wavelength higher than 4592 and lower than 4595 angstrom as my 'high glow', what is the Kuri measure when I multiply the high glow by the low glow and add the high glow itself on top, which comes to 2.10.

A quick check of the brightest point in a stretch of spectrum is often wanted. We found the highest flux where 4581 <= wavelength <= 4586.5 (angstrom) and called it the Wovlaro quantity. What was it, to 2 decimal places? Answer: 10.78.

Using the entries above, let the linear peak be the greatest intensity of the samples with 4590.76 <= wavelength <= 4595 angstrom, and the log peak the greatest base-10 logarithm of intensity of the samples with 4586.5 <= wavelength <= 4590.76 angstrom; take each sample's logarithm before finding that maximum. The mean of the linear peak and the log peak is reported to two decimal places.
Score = 6.06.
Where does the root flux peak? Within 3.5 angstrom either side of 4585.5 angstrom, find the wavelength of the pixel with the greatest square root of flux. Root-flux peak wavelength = 4582.84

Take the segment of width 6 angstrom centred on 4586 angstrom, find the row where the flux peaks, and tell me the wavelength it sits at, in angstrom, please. 4583.89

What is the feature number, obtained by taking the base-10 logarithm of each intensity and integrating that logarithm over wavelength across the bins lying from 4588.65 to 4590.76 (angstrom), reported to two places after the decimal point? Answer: 2.14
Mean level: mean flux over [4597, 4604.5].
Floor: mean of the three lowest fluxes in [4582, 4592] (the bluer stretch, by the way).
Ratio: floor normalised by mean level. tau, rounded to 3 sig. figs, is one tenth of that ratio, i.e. 0.0917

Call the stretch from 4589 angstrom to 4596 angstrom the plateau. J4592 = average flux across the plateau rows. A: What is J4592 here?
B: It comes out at 10.9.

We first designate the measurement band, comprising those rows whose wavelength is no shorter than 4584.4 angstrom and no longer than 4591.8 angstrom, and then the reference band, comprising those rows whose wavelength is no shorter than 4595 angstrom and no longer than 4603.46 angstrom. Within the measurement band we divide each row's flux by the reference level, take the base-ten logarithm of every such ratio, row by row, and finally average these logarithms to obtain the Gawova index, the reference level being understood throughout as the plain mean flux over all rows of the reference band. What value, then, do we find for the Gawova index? -0.031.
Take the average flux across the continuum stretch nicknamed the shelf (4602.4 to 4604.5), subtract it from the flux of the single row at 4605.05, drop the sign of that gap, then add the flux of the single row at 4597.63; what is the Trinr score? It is 11.3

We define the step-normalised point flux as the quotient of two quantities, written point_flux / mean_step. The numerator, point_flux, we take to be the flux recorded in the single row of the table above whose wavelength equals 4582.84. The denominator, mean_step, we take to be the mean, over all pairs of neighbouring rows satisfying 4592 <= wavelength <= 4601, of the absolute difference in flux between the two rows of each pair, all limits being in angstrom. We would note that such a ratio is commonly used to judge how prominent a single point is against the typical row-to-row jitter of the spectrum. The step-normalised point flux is 97.1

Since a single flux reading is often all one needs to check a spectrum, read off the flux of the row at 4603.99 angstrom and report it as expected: 10.8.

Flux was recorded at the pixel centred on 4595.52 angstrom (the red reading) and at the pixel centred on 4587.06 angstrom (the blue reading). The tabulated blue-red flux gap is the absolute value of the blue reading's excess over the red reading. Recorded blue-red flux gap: 1.2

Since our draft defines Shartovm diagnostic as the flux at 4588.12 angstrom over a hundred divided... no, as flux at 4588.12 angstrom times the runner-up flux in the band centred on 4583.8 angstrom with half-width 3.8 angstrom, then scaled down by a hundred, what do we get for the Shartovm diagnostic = 1.07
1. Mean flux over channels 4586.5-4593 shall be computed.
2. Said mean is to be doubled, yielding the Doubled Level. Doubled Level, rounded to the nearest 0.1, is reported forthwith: 20.9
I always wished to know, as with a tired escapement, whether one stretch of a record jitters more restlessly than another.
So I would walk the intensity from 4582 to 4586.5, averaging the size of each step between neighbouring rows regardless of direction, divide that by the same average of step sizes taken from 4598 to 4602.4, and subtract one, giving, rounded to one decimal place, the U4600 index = 1.5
